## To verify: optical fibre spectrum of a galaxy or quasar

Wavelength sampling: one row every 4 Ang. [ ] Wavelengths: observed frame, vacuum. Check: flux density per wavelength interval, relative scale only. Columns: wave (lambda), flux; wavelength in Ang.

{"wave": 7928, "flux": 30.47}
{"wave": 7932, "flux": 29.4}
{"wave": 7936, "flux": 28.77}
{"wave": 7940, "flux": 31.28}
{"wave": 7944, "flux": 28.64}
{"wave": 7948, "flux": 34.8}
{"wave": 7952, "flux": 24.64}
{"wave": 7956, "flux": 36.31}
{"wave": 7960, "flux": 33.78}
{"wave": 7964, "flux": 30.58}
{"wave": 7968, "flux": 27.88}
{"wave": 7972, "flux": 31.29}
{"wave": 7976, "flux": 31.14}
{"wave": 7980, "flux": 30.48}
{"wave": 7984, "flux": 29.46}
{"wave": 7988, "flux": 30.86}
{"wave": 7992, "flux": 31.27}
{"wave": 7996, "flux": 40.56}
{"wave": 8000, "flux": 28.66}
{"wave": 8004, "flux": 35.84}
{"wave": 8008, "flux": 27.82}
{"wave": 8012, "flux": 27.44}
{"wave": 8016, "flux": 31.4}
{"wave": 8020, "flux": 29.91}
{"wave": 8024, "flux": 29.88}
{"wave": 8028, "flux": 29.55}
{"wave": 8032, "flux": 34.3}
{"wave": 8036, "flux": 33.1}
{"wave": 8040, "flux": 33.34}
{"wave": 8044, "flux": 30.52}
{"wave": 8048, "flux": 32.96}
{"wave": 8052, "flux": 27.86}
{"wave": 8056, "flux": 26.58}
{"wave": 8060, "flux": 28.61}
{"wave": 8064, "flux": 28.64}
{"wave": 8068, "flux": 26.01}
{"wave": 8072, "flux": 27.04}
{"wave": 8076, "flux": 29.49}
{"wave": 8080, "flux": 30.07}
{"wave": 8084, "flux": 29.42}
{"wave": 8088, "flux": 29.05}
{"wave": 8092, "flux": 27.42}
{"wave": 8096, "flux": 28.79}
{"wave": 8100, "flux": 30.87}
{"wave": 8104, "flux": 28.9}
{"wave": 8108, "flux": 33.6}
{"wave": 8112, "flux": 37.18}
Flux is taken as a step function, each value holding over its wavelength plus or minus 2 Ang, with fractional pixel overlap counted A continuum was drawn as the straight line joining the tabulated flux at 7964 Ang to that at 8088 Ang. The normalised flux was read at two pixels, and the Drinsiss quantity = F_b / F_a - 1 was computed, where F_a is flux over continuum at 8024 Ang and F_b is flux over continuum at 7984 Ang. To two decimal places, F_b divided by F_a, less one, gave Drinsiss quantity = -0.03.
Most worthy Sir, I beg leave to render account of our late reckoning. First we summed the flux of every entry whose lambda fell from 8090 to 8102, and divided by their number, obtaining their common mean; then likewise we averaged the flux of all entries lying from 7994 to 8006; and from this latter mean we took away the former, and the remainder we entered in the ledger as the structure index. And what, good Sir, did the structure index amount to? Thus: 6.0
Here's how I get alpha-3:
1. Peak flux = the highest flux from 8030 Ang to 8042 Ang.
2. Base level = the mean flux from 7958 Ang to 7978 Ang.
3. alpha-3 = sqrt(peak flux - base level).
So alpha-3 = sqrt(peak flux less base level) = 1.83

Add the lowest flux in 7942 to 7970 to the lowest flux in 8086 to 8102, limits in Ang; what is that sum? 52.1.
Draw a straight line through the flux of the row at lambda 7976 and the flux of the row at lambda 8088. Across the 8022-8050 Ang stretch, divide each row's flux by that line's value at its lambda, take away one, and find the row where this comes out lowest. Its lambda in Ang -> 8028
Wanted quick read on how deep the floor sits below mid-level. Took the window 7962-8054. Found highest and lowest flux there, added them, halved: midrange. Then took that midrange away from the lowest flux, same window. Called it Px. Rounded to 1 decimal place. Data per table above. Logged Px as -6.6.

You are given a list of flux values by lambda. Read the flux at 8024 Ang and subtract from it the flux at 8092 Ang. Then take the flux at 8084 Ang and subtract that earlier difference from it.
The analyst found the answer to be 27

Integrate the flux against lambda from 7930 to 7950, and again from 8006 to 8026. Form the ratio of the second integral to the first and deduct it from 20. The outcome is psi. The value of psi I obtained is 19.0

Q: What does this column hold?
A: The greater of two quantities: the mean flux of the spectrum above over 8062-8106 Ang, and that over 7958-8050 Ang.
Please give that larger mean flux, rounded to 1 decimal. 31.4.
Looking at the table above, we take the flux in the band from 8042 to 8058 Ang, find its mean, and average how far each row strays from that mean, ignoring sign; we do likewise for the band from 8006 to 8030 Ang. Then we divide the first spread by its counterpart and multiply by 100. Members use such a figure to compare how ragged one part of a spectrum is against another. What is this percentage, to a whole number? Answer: 199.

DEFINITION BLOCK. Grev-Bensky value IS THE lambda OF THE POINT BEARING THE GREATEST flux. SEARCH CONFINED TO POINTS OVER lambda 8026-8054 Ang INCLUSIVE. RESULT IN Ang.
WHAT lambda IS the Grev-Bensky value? 8032 Ang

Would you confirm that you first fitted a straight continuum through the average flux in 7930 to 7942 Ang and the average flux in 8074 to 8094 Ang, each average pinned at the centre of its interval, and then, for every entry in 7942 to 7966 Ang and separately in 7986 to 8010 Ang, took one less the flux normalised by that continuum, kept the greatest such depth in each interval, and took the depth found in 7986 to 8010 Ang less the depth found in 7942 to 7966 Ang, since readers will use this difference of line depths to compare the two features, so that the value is -0.12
